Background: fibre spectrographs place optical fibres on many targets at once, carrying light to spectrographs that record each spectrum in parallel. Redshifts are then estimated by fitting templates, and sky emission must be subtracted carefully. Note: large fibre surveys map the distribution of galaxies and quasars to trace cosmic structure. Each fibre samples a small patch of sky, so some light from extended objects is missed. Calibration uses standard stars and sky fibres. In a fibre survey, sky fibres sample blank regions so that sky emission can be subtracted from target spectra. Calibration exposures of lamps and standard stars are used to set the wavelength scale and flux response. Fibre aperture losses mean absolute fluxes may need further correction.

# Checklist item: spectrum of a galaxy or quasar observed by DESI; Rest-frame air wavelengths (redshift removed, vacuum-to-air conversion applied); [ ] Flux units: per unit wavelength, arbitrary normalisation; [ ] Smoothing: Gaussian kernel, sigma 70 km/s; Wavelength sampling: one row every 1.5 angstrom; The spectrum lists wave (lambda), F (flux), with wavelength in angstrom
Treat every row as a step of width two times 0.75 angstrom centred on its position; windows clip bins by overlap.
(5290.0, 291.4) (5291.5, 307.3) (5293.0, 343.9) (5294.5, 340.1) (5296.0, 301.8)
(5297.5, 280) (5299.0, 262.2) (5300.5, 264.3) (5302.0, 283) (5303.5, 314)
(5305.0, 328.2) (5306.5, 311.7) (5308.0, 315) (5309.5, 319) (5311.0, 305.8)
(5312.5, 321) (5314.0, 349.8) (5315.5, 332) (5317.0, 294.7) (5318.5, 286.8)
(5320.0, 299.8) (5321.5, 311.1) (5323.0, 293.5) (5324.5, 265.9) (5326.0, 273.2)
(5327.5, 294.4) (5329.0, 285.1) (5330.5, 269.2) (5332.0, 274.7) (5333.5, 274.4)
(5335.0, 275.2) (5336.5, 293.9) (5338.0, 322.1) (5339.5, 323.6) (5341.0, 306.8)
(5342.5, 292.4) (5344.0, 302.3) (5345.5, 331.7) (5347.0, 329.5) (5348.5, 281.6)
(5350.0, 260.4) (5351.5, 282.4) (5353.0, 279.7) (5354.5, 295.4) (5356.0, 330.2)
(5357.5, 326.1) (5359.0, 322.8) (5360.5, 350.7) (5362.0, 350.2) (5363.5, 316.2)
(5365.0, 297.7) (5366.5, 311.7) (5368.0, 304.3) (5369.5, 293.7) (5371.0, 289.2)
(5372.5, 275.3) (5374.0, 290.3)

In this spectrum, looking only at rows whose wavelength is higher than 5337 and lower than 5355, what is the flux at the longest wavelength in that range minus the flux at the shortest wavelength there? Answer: -27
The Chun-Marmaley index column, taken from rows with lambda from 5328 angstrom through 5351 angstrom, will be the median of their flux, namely 292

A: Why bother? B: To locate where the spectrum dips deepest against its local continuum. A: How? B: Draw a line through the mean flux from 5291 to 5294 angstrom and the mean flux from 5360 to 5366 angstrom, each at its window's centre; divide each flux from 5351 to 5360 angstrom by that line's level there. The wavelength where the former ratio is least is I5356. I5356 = 5353.0 angstrom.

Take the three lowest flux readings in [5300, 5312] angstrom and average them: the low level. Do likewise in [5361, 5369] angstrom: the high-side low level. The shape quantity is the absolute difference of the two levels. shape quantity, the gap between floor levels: 20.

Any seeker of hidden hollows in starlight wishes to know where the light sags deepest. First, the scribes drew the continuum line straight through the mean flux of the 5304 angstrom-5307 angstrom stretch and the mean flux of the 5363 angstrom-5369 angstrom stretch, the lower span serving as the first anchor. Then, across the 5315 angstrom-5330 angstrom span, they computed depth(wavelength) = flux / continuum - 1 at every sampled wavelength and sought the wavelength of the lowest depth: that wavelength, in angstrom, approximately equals 5324.5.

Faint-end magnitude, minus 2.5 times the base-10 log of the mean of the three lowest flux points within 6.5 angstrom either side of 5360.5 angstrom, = -6.20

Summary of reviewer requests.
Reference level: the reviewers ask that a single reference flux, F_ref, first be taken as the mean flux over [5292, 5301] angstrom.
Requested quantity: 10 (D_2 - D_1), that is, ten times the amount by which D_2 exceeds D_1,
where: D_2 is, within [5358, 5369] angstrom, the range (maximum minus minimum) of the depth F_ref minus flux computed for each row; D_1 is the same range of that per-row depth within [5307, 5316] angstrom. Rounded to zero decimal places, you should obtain 90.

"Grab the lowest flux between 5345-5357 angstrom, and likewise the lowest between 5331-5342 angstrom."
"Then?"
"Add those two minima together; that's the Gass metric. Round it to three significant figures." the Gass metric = 535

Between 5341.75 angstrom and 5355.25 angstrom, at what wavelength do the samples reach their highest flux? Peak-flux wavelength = 5345.5 angstrom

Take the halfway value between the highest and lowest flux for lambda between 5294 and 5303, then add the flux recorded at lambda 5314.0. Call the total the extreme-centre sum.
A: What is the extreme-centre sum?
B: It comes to 651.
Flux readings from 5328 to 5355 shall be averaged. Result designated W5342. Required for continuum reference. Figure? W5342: 293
